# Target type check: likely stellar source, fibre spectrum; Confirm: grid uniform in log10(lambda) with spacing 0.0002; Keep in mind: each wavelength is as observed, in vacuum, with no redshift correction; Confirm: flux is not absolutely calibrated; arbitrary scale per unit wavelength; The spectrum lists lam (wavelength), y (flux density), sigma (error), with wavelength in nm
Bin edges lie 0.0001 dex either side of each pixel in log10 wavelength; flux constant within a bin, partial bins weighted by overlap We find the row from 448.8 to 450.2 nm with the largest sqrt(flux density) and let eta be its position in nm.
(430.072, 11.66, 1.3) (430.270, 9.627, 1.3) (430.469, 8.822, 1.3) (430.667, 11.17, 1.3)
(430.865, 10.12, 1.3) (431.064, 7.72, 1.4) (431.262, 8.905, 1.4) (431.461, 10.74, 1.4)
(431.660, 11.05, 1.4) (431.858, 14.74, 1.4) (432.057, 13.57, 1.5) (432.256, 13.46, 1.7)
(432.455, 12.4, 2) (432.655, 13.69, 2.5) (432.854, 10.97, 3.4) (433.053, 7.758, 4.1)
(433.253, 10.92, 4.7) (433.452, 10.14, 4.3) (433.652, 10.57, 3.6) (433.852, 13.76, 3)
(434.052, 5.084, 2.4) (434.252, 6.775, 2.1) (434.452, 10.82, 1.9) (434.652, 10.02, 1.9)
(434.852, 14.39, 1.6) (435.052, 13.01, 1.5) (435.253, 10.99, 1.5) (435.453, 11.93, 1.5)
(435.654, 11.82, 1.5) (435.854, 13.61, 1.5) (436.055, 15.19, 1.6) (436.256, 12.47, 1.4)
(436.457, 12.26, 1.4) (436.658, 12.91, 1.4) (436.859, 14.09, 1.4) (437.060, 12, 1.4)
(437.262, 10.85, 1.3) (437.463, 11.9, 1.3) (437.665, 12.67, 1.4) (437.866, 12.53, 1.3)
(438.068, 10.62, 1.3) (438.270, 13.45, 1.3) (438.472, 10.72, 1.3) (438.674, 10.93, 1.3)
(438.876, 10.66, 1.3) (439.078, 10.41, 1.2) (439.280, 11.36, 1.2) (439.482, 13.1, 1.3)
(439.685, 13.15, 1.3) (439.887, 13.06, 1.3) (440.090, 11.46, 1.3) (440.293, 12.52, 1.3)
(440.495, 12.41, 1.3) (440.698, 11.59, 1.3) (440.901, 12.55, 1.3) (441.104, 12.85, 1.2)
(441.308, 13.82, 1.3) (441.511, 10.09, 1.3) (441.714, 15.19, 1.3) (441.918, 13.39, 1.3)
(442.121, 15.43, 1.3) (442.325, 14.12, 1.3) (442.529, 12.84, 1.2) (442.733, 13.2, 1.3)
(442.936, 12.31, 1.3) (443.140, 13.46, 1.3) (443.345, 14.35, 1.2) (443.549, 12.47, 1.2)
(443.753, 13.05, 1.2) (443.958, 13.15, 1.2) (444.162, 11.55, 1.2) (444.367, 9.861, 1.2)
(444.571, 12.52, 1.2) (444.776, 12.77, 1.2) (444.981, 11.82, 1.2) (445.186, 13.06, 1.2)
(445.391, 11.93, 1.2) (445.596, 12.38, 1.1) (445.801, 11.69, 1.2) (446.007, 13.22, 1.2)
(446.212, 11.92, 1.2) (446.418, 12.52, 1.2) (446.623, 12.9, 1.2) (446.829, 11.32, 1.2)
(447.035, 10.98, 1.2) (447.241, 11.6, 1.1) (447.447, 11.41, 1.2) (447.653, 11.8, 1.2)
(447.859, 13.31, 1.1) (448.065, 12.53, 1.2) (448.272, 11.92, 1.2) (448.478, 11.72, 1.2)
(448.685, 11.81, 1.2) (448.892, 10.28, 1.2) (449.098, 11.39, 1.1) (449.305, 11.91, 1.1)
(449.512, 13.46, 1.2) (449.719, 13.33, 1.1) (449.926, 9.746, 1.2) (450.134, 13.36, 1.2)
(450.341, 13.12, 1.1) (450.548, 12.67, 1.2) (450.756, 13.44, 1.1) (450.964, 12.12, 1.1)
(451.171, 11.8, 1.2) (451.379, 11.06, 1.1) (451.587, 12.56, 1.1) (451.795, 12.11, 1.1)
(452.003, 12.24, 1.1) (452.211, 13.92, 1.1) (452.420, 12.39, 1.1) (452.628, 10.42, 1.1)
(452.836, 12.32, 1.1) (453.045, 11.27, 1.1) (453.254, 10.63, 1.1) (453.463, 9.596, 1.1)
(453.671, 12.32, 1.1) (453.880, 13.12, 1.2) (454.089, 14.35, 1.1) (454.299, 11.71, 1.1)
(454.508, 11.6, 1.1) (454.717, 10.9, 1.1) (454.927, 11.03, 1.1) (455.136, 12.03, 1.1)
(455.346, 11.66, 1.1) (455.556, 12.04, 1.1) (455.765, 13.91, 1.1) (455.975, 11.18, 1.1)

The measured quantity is 449.512 nm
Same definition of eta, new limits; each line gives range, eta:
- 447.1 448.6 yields 447.859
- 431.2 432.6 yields 431.858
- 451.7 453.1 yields 452.211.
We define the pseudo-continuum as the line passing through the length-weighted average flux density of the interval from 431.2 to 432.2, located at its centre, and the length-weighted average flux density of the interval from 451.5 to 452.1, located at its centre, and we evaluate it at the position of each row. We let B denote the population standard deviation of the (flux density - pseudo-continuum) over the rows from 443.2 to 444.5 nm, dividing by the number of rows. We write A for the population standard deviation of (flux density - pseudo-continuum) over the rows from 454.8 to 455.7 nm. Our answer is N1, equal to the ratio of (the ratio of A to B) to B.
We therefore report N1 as 0.2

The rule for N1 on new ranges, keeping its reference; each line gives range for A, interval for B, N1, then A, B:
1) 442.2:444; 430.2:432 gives 0.2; 0.6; 1.9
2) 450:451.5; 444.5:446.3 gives 2.9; 0.8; 0.5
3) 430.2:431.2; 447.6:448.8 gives 3.5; 1.2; 0.6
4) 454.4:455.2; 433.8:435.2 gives 0.0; 0.5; 3.3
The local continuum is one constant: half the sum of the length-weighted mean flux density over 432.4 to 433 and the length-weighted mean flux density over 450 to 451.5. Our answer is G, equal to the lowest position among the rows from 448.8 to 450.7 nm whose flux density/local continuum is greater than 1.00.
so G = 449.512 nm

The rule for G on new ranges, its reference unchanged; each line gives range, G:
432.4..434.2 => 432.455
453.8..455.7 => 453.880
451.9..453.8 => 452.003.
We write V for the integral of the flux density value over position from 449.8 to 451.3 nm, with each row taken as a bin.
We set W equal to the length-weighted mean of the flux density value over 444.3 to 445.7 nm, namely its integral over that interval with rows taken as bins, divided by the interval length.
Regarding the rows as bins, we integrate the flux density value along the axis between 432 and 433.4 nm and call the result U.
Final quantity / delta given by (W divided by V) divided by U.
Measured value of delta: 0.040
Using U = 16.4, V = 18.5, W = 12.1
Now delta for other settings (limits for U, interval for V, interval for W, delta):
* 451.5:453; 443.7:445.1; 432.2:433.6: 0.036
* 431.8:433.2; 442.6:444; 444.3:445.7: 0.038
